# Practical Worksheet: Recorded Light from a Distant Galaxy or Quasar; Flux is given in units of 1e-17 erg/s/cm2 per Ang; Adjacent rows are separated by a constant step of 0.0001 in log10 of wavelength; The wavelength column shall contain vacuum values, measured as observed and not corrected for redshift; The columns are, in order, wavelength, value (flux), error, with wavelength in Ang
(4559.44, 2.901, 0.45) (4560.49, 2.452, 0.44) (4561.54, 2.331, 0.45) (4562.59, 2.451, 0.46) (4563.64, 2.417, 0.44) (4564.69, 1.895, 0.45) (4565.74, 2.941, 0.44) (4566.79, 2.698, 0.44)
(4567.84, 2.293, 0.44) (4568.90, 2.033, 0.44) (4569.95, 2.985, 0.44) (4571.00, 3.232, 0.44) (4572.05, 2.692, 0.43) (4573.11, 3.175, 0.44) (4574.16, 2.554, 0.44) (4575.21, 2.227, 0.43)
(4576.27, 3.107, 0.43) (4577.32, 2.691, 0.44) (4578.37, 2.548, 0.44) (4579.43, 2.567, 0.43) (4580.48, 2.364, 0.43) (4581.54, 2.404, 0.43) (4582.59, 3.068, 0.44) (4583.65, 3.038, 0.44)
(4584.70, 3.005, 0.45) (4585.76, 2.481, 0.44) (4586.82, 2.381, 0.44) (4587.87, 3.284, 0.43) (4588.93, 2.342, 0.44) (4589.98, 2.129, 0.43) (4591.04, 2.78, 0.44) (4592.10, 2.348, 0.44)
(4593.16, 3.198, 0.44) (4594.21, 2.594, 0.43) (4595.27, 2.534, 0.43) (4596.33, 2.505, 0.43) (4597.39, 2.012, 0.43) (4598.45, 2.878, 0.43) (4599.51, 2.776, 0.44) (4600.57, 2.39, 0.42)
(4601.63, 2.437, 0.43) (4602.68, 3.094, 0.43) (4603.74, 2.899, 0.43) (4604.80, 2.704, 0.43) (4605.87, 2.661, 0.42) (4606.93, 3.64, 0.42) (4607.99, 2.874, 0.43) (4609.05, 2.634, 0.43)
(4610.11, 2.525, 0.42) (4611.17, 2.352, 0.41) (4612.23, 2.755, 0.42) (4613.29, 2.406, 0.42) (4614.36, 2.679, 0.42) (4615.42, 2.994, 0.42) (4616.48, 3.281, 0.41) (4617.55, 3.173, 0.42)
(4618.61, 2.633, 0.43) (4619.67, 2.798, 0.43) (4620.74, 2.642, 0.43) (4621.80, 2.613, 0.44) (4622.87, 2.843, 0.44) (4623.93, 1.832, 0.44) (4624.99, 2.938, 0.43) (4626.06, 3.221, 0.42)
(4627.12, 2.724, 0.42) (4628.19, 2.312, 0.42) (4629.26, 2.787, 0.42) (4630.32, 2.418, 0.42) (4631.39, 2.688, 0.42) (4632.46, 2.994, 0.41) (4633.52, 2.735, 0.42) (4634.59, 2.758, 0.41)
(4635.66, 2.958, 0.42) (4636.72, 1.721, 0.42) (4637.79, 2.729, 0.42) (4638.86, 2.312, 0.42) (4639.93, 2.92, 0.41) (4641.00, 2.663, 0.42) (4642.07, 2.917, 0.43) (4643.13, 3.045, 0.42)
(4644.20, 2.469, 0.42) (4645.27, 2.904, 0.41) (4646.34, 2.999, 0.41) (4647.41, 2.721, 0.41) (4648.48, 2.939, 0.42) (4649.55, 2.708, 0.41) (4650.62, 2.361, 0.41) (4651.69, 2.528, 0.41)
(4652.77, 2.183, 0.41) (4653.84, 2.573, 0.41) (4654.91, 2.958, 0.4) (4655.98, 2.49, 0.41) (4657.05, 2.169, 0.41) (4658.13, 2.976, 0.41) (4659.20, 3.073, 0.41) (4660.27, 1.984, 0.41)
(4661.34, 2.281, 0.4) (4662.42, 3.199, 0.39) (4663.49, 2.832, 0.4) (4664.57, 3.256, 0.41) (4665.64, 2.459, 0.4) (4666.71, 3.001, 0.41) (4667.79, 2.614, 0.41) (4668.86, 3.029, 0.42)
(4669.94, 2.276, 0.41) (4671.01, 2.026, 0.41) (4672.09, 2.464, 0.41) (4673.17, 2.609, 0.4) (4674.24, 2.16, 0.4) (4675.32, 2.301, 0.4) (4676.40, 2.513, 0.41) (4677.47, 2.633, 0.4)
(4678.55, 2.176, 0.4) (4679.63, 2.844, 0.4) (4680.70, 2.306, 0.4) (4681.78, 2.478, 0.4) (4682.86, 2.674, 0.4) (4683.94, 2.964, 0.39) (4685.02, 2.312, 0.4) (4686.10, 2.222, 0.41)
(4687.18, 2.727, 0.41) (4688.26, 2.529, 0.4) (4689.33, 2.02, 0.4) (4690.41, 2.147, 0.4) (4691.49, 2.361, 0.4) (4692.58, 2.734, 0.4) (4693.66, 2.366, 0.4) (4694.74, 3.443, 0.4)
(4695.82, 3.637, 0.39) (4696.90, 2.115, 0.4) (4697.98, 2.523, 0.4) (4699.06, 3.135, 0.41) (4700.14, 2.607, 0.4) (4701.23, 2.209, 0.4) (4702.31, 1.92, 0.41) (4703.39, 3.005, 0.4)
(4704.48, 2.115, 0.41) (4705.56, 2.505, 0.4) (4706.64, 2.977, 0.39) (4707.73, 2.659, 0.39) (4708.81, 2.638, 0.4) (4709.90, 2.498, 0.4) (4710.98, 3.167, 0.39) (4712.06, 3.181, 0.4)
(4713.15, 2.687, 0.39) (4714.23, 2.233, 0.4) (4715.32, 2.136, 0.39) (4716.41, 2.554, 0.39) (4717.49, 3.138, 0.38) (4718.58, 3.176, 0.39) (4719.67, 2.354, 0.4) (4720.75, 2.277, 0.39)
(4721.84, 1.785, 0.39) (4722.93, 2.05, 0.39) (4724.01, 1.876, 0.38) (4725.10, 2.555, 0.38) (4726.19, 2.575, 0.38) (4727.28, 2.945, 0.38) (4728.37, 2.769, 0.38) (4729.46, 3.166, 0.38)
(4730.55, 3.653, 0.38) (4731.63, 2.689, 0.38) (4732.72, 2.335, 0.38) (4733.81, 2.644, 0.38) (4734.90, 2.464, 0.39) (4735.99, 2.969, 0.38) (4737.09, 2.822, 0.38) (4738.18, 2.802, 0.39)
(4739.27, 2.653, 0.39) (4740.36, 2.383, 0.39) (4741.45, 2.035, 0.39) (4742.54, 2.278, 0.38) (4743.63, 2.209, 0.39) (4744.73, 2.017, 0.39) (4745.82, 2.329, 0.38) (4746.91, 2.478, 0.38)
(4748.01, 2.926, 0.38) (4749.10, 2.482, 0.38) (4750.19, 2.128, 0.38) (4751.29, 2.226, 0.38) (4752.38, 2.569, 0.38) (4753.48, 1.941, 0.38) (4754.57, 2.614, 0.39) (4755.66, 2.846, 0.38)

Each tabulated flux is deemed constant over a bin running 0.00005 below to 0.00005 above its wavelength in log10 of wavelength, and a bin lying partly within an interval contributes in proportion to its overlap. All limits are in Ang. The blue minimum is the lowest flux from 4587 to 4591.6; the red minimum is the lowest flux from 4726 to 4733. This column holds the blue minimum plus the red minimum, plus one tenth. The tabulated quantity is 4.56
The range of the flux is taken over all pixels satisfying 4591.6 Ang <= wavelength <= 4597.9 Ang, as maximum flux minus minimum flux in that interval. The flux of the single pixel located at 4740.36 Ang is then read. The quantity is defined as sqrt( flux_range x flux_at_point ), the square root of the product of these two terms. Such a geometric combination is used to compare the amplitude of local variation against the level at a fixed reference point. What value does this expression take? 1.68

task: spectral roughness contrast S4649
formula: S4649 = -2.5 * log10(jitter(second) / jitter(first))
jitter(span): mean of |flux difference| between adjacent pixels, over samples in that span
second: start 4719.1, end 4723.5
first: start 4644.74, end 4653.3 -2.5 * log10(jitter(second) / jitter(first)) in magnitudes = -0.16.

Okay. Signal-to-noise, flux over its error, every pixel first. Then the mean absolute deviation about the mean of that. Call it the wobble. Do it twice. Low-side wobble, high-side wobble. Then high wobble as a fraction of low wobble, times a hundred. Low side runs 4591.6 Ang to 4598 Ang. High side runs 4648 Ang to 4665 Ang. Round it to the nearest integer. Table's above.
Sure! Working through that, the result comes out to 152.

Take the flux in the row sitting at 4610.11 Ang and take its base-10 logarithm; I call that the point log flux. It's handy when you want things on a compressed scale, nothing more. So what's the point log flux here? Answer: 0.402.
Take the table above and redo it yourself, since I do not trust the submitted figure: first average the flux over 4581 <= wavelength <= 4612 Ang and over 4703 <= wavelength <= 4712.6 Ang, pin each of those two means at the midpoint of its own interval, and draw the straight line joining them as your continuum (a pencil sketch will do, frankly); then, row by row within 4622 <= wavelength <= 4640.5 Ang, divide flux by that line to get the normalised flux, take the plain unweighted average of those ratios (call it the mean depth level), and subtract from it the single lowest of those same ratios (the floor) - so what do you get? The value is 0.340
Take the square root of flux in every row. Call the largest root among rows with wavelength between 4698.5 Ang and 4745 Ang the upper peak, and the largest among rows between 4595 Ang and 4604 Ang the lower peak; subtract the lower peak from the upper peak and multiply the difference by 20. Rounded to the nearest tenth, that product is 3.0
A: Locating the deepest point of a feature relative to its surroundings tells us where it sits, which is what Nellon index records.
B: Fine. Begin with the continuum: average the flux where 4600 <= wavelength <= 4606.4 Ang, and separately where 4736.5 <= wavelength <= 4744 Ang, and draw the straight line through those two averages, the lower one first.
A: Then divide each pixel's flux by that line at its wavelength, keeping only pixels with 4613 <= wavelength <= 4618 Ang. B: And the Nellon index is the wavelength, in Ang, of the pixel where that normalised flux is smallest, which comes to 4613.29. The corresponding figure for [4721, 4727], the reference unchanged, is 4721.84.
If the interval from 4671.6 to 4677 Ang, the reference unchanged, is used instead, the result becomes 4674.24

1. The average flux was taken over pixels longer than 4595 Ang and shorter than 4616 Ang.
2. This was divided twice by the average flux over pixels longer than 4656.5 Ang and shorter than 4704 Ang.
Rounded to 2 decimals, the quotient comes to 0.41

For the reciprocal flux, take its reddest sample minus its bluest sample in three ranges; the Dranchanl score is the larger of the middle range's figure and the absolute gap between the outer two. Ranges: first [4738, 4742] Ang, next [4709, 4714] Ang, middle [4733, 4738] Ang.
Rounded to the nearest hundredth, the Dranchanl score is 0.16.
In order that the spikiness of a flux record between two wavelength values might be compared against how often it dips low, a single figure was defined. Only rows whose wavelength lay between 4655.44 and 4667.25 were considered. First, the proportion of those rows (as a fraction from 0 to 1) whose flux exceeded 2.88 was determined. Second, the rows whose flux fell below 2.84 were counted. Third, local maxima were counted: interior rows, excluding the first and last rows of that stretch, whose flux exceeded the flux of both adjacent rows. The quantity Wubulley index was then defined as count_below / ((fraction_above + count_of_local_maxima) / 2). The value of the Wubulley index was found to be 3.5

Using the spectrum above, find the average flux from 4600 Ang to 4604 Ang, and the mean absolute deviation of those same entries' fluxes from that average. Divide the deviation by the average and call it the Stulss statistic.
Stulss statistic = 0.108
